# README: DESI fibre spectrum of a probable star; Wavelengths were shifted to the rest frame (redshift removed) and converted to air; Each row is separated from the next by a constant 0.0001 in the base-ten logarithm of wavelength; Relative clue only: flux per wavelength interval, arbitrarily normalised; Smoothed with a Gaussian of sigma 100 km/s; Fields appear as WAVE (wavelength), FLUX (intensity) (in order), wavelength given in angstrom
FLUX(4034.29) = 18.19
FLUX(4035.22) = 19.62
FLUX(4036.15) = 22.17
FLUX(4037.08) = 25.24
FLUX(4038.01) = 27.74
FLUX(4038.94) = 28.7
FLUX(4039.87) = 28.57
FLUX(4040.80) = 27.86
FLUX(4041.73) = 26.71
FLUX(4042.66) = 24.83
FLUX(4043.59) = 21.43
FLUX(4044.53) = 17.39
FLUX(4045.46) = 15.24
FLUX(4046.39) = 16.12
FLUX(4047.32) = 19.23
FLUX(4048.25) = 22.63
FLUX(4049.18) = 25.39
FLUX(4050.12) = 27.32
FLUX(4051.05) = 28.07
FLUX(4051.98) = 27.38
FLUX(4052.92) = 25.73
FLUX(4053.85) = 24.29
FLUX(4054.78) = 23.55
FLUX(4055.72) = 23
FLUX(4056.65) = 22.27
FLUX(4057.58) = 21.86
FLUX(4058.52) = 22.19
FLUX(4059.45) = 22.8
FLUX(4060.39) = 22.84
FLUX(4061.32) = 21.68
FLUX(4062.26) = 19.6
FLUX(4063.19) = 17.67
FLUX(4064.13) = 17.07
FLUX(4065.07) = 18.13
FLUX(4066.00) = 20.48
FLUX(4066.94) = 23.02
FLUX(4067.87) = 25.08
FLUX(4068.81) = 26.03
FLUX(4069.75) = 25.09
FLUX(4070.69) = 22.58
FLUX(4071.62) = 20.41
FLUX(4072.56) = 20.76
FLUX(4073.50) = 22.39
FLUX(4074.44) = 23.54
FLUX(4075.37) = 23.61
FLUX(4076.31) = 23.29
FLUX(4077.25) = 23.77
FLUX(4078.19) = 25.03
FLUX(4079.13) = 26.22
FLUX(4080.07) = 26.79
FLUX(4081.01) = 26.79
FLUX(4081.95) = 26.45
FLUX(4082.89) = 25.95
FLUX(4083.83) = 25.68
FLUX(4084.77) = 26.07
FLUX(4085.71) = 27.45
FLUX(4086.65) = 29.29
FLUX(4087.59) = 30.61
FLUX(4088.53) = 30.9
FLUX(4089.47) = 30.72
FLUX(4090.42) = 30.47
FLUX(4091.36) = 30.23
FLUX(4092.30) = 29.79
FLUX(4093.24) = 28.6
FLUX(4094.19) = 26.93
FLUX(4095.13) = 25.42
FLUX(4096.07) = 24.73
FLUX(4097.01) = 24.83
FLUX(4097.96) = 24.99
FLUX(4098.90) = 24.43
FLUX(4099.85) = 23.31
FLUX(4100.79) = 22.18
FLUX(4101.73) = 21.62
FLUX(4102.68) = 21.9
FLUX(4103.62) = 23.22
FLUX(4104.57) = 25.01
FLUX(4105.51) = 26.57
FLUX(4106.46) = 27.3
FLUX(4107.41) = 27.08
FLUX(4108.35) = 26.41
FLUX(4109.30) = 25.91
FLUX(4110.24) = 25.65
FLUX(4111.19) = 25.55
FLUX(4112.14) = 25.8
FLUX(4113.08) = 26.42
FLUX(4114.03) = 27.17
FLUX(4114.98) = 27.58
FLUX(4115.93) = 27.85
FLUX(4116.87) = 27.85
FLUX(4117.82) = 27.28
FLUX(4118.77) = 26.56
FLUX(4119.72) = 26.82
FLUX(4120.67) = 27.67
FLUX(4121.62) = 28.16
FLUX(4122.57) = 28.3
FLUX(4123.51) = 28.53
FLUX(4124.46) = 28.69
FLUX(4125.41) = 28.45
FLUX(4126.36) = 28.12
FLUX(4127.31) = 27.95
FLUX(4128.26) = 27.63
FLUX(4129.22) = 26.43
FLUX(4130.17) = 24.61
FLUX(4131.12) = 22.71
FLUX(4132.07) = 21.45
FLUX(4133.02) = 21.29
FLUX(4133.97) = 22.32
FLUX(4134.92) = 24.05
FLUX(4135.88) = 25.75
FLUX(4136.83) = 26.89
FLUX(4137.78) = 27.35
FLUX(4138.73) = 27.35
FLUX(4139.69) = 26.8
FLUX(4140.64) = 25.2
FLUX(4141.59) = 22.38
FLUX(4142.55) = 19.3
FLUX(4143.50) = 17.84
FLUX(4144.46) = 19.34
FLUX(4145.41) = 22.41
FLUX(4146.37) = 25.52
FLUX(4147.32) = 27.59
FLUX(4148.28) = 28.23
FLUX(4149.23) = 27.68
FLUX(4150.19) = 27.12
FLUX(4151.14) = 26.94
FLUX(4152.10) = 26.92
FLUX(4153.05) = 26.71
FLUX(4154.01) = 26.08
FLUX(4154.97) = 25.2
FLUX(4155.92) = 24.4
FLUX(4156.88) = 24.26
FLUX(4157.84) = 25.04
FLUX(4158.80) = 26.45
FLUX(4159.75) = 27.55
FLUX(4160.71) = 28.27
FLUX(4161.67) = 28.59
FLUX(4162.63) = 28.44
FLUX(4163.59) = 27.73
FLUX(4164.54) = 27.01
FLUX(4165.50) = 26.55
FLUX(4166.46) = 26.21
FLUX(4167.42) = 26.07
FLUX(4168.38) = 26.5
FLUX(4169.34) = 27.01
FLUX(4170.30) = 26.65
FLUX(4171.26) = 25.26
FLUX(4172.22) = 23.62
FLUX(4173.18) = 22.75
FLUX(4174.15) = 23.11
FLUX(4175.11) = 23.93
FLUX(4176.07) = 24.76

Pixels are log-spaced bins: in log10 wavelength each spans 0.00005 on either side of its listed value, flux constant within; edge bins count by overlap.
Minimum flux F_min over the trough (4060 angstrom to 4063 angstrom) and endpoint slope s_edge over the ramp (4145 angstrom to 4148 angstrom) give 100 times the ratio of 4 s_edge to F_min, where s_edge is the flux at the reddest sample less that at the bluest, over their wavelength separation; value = 55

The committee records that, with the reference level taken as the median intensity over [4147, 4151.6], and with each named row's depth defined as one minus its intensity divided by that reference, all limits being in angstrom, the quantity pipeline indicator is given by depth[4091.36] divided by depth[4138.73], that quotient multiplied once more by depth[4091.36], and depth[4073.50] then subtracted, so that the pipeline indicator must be 0.86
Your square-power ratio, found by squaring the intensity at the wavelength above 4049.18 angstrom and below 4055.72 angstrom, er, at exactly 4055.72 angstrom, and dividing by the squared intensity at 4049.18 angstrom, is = 0.82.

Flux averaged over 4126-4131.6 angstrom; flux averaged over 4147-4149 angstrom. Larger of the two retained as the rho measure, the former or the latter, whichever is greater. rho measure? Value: 27.9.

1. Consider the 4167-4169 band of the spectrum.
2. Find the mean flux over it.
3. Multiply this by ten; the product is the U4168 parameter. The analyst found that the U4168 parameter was 263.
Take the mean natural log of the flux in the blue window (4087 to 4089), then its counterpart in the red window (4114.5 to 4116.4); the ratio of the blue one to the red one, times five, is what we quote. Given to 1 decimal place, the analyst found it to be 5.2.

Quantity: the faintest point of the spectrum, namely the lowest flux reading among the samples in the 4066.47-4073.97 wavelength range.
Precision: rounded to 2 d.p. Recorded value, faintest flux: 20.41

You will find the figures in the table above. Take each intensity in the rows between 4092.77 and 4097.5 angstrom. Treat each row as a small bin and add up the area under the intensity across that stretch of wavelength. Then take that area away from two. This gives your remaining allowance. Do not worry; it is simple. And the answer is -121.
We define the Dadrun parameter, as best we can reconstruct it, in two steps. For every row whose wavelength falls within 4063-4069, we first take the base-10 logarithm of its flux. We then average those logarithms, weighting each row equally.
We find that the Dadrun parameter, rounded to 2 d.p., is 1.32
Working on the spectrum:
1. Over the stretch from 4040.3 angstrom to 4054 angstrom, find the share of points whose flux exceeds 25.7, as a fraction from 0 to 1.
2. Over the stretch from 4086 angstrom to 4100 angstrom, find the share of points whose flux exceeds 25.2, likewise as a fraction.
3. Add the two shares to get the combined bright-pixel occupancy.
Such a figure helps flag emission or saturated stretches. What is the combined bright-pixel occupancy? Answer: 1.1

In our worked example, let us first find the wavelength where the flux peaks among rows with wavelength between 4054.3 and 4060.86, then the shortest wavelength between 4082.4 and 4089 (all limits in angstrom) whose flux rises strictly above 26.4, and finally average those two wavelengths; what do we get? 4070.2 angstrom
